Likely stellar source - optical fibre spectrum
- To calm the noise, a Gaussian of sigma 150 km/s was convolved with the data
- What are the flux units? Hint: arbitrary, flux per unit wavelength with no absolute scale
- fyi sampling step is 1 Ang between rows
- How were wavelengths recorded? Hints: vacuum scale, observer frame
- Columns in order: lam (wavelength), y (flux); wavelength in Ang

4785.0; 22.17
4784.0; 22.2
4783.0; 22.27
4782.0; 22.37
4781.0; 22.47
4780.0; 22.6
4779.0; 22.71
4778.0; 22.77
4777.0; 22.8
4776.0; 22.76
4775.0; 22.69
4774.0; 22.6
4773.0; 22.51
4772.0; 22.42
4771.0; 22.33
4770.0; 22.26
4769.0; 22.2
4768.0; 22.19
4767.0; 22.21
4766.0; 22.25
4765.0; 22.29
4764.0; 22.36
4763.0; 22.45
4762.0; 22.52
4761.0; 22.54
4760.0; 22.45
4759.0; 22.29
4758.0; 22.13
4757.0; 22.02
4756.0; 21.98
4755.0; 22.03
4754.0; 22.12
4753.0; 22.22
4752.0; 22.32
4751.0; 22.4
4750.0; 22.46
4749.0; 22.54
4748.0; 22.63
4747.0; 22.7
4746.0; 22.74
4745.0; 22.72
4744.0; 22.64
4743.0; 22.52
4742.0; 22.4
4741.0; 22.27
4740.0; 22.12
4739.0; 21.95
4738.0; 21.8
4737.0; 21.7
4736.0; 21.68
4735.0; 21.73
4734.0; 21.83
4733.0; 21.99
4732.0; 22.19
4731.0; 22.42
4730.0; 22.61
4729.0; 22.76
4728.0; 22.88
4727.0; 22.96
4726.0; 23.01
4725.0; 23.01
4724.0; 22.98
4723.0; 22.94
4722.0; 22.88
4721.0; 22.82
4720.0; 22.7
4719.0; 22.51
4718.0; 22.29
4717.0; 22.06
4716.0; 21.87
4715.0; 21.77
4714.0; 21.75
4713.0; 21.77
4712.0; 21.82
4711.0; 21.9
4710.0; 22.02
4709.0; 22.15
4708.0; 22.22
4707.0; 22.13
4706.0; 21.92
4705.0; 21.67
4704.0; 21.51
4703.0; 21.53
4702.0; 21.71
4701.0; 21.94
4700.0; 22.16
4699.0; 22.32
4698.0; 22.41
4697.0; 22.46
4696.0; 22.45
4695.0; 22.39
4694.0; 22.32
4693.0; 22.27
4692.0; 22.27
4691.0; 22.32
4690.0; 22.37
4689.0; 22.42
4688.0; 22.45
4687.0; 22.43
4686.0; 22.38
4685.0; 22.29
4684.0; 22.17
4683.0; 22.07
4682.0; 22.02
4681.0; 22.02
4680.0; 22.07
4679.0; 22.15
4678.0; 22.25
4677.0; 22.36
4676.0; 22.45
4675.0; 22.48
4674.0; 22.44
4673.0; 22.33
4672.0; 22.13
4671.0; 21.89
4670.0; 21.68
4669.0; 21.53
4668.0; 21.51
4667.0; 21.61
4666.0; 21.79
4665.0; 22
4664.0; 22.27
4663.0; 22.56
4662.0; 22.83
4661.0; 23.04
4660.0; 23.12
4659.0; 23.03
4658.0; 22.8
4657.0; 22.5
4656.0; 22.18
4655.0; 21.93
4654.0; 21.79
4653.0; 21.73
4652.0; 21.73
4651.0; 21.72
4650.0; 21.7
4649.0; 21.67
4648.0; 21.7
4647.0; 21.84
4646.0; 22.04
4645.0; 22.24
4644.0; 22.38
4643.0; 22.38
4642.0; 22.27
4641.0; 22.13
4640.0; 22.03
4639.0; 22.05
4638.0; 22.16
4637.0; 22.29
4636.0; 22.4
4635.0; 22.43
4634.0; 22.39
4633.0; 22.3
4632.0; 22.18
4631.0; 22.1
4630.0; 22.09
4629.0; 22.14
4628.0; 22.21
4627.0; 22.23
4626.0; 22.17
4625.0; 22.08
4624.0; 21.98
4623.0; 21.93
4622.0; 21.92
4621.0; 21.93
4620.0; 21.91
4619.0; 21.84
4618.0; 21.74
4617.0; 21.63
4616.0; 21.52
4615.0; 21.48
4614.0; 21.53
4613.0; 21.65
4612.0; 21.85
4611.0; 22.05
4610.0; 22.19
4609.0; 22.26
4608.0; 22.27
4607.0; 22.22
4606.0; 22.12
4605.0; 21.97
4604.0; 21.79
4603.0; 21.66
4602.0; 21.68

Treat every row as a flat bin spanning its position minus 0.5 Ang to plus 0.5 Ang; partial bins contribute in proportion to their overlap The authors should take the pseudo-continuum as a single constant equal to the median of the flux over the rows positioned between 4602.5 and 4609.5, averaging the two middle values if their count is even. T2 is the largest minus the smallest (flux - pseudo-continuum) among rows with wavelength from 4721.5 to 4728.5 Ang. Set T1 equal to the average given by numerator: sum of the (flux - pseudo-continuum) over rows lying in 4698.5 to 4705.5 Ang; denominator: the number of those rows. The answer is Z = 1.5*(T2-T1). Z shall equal 0.62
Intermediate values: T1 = -0.29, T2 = 0.13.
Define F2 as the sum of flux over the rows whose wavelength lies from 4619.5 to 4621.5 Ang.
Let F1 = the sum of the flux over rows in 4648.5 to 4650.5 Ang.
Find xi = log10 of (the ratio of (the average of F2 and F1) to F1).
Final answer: 0.002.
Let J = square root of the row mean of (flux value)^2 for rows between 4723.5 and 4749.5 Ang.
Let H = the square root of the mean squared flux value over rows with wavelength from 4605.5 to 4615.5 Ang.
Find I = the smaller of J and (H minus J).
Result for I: -0.5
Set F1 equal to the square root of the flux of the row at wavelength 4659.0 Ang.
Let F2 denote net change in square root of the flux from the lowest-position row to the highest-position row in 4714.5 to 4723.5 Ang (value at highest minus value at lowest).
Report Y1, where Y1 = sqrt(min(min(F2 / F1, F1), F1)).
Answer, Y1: 0.161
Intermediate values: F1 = 4.80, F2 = 0.124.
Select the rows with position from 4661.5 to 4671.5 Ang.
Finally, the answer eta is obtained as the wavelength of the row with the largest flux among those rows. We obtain 4662.0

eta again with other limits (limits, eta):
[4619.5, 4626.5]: 4626.0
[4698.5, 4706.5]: 4699.0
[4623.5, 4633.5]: 4633.0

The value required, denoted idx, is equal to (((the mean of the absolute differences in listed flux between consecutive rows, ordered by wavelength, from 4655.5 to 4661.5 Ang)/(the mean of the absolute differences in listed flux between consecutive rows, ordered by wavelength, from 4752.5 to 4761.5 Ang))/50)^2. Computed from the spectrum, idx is 0.0017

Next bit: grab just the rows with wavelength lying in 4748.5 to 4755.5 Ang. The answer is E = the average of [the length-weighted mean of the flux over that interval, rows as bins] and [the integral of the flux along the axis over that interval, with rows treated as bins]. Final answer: 89.2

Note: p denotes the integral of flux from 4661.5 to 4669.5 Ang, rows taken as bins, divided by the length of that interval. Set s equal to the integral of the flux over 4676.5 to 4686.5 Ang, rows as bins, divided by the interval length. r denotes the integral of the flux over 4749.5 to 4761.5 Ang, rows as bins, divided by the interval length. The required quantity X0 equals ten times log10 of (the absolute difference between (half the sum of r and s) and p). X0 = -7.0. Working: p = 22.01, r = 22.2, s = 22.2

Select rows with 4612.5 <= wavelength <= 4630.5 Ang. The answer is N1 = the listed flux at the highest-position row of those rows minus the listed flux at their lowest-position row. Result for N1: 0.44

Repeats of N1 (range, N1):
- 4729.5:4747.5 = 0.09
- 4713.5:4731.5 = 0.67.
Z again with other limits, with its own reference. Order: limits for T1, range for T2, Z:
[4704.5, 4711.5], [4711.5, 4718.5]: 0.99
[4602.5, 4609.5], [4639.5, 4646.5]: 0.64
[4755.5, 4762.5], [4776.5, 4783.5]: 0.56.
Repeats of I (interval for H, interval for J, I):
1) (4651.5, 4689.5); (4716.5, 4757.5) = -0.2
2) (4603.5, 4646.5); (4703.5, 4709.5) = 0.1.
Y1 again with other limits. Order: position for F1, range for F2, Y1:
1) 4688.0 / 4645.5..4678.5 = 0.069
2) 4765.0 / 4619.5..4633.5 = 0.094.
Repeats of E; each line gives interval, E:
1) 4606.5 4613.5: 88.3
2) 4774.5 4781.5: 90.7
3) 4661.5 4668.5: 88.3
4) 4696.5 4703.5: 88.3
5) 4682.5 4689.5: 89.3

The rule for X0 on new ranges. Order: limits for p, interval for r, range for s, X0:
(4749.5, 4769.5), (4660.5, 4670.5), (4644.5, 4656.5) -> -5.2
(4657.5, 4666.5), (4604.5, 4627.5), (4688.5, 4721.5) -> -2.4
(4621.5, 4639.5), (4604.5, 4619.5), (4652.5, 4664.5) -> -18.1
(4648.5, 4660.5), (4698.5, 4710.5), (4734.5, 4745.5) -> -9.3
